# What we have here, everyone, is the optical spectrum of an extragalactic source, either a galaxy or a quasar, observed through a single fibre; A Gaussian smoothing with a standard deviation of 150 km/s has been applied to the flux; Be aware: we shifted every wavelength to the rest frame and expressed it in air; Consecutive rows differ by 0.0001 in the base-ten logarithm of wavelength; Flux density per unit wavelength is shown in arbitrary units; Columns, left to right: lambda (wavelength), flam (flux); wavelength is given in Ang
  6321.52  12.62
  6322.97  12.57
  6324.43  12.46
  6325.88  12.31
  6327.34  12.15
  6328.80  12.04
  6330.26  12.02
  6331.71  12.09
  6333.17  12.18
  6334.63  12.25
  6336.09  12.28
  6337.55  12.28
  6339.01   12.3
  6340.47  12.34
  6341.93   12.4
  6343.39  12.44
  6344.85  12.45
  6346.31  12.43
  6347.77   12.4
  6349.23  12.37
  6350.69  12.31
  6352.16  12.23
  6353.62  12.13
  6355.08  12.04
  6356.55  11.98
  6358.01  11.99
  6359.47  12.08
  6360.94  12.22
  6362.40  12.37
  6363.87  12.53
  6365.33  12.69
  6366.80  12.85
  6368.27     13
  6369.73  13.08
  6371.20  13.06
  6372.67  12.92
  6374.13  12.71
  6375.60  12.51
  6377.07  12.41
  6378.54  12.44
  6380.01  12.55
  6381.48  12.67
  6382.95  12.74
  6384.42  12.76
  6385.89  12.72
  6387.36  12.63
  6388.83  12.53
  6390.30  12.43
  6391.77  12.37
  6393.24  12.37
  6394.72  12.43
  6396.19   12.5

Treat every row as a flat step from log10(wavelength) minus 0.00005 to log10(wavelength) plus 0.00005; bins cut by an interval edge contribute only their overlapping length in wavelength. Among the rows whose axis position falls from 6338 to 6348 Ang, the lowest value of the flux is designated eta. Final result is 12.3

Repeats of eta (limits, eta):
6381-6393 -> 12.37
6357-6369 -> 11.99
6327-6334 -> 12.02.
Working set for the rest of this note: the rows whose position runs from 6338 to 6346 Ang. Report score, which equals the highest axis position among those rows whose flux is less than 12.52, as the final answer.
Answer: 6344.85 Ang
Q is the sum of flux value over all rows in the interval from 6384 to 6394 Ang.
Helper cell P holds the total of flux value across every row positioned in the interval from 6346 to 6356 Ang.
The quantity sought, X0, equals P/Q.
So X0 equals 0.98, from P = 85.9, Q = 87.8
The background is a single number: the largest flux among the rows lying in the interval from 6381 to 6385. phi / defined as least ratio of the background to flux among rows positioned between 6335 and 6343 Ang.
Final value 1.03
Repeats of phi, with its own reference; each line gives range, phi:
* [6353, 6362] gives 1.04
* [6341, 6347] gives 1.02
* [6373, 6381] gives 1.00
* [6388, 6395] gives 1.02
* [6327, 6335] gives 1.04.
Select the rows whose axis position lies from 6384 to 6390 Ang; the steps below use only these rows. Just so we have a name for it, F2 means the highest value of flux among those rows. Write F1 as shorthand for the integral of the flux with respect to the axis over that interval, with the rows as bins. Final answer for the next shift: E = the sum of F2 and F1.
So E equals 89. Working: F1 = 75.9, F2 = 12.76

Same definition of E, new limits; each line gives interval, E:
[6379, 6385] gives 89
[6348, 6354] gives 86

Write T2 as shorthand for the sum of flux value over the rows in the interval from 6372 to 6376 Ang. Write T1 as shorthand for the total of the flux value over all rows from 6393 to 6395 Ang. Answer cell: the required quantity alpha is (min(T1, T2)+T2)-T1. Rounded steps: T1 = 25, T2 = 38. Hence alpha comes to 38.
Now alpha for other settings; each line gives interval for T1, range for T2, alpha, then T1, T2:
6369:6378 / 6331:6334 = -28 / 77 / 24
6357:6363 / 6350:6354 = 25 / 49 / 37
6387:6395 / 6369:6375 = 29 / 75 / 52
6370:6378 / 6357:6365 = 59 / 64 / 61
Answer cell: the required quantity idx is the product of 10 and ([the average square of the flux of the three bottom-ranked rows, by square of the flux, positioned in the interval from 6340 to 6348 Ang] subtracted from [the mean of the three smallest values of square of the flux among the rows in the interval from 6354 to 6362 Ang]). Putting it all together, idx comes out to -92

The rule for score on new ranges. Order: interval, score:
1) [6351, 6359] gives 6358.01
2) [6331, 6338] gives 6337.55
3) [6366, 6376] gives 6375.60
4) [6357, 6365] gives 6362.40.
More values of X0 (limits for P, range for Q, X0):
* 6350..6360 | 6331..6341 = 0.99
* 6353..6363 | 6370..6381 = 0.96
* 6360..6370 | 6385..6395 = 1.01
